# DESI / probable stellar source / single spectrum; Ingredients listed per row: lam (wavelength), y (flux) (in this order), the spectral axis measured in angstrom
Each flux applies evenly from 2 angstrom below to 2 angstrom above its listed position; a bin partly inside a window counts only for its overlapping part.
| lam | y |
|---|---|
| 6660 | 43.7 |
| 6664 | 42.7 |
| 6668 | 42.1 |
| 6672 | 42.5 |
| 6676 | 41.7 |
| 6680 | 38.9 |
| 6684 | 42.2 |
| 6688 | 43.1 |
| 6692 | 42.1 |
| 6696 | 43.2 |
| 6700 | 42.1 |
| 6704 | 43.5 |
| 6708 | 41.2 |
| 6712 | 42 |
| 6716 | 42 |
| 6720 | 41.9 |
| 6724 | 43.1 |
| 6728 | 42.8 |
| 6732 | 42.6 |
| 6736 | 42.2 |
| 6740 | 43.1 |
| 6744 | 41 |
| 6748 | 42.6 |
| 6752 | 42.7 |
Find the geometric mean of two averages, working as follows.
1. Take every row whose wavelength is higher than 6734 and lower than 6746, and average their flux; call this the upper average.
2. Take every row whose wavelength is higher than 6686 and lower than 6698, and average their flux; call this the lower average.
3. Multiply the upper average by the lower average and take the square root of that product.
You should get 42.4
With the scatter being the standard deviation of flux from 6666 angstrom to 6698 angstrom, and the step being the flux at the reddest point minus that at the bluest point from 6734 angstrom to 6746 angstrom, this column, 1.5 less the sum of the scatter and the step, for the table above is 1.4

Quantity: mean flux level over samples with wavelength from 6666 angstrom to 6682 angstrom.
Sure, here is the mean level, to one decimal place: 41.3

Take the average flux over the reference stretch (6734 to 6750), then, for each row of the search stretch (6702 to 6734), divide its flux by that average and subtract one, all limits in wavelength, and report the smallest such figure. -0.024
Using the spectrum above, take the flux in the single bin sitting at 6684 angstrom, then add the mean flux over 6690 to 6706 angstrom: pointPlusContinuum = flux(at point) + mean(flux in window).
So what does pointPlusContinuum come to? 84.9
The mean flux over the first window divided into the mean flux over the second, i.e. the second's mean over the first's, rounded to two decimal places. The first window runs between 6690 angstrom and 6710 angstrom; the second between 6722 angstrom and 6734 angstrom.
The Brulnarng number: 1.01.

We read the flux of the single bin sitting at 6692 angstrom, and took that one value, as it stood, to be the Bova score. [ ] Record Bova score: 42.1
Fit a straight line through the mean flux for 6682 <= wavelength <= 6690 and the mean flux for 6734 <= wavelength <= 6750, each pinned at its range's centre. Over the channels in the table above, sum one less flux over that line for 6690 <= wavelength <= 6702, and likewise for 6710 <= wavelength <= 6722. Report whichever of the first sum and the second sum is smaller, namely 0.008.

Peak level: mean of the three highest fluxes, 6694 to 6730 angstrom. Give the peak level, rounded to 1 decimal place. 43.3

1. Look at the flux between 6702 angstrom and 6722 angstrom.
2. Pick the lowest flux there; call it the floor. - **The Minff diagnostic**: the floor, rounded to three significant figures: 41.2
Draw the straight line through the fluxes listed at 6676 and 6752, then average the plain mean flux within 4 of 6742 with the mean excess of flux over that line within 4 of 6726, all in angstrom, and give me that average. 21.3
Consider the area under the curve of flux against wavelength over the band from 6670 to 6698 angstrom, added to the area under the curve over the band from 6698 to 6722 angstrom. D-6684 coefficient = 2186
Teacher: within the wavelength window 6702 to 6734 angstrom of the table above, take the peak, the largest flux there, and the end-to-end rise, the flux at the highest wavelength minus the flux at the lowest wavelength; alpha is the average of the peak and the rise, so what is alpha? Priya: 21.3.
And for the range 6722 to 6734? 21.3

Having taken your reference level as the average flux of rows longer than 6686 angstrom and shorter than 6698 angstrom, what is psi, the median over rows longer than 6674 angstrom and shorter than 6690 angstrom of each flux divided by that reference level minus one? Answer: -0.0199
